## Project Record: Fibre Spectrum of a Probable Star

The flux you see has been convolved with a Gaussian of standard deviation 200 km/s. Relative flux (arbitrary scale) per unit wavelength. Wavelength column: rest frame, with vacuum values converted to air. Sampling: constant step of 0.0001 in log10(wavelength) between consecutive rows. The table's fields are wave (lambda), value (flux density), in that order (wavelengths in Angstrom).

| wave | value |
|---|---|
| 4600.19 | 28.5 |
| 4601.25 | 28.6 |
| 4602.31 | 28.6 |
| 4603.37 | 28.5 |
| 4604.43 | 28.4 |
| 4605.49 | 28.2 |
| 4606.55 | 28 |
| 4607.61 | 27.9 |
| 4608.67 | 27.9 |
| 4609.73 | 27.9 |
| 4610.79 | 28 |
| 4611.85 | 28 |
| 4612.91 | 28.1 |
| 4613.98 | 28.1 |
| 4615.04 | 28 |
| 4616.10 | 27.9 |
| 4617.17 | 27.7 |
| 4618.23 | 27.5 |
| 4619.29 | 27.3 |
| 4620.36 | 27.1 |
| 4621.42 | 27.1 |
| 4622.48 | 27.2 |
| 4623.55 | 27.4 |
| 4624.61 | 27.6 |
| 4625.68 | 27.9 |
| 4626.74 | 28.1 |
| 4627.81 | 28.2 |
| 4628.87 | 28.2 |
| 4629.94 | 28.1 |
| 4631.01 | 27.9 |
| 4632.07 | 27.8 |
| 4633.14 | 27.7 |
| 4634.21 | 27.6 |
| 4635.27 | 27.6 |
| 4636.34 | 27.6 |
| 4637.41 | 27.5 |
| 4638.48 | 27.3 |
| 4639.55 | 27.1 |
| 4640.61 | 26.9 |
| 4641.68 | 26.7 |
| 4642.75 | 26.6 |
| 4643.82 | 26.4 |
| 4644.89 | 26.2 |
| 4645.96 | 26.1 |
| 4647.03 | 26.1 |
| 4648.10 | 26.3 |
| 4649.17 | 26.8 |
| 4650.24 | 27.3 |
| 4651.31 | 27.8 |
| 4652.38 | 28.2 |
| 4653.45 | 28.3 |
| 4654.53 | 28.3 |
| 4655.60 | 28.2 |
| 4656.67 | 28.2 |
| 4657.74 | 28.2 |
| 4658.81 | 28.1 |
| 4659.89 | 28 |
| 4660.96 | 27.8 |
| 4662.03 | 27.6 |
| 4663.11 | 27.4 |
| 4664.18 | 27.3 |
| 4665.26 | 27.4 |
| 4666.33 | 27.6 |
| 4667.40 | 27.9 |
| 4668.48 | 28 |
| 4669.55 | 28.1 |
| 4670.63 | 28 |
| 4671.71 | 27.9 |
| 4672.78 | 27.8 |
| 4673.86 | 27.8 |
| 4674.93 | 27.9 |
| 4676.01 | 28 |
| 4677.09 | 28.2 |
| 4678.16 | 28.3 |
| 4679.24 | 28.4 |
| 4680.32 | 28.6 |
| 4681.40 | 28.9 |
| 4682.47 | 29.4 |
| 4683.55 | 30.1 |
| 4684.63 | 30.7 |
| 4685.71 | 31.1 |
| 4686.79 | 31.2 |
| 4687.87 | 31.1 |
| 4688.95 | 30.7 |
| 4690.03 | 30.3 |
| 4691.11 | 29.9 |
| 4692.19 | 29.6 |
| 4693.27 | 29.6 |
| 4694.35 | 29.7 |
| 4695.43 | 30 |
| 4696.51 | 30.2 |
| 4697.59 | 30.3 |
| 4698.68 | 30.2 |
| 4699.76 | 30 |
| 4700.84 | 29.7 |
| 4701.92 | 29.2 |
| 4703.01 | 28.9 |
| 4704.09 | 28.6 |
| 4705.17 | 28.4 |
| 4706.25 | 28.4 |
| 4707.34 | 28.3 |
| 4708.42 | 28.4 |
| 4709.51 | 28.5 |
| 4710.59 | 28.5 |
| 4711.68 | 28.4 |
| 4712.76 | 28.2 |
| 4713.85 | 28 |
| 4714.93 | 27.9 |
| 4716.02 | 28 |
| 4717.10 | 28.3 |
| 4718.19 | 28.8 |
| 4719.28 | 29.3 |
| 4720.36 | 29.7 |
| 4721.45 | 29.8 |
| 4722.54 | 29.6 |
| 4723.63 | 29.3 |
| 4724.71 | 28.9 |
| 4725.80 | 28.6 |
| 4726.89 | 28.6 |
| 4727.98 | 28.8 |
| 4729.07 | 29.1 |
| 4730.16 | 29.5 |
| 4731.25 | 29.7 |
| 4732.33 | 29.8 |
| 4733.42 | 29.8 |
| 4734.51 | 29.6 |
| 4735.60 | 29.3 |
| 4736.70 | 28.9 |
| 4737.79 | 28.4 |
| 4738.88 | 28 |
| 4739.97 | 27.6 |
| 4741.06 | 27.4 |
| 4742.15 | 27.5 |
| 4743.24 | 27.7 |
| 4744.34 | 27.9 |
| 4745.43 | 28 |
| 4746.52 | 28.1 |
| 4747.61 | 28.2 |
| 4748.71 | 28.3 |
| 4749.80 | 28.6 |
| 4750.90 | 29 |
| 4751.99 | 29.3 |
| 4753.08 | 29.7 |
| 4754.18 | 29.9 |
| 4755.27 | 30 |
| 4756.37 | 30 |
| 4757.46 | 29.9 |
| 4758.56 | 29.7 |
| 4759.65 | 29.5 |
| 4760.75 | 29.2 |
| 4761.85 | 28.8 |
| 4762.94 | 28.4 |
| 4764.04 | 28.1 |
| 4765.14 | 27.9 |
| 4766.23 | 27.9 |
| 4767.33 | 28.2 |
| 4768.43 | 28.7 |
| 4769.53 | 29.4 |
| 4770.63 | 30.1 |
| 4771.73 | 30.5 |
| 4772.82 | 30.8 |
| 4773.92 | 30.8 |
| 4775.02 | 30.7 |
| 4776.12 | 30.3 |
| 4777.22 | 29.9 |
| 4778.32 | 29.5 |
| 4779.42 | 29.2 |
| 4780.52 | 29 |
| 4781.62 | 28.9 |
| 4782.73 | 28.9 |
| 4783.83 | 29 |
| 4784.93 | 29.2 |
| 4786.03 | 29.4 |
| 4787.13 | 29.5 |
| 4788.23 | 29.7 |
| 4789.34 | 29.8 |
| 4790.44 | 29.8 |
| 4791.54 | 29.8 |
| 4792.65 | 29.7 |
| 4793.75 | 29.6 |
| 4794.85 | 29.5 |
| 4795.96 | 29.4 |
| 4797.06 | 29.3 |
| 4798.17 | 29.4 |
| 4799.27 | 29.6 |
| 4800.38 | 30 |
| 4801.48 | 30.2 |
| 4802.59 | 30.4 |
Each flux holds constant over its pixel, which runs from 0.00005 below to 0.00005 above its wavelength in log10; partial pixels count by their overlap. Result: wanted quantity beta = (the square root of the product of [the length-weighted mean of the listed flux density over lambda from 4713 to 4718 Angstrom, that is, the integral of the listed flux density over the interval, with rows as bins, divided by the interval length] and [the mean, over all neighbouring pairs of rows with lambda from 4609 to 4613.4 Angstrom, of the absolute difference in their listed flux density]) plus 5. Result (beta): 6.4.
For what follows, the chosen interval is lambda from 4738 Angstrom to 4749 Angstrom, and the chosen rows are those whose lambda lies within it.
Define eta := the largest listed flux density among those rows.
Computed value 28.3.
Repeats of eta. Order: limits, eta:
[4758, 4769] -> 29.7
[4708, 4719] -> 28.8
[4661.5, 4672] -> 28.1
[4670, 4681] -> 28.6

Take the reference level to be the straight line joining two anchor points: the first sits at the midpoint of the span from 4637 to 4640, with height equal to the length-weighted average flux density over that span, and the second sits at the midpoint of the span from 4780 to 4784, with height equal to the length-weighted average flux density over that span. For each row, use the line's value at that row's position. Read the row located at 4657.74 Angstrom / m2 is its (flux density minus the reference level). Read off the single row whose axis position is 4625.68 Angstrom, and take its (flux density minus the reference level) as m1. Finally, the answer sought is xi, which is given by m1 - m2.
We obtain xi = 0.07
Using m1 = 0.8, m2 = 0.7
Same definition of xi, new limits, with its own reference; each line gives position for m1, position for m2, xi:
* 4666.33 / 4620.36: -0.02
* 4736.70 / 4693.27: -1.19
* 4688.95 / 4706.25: 2.50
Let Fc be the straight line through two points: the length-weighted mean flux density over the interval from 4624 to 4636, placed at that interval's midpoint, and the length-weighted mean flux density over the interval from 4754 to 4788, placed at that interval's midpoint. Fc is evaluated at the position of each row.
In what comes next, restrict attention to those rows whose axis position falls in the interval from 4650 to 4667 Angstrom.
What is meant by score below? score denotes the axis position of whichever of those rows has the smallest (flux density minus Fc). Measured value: 4664.18 Angstrom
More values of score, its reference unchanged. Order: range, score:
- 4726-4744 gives 4741.06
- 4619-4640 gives 4639.55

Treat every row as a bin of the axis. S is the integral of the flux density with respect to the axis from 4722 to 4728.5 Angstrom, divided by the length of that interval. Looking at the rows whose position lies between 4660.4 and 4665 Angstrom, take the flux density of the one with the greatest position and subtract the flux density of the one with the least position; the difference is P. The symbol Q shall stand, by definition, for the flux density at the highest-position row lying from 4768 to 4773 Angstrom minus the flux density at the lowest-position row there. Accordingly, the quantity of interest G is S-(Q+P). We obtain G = 27.4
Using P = -0.50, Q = 2.1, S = 29.0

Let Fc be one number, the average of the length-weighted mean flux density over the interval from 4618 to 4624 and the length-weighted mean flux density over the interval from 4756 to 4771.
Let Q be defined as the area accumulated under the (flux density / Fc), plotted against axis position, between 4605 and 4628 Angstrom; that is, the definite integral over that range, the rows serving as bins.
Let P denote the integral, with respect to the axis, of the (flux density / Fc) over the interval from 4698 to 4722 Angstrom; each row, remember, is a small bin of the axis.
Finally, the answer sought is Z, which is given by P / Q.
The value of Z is 1.08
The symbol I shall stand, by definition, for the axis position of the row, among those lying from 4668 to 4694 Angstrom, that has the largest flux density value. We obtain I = 4686.79 Angstrom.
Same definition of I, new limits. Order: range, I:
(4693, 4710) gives 4697.59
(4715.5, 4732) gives 4721.45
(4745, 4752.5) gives 4751.99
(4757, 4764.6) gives 4757.46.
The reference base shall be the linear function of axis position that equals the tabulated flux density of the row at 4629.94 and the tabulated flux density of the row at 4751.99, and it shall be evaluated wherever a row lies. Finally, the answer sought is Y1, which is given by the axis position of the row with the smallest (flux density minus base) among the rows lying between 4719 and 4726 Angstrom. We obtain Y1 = 4725.80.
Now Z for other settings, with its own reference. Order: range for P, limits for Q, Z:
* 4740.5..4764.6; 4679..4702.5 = 0.99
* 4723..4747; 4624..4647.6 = 1.07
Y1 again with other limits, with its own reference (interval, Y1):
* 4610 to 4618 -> 4617.17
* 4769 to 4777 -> 4769.53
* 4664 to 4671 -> 4664.18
